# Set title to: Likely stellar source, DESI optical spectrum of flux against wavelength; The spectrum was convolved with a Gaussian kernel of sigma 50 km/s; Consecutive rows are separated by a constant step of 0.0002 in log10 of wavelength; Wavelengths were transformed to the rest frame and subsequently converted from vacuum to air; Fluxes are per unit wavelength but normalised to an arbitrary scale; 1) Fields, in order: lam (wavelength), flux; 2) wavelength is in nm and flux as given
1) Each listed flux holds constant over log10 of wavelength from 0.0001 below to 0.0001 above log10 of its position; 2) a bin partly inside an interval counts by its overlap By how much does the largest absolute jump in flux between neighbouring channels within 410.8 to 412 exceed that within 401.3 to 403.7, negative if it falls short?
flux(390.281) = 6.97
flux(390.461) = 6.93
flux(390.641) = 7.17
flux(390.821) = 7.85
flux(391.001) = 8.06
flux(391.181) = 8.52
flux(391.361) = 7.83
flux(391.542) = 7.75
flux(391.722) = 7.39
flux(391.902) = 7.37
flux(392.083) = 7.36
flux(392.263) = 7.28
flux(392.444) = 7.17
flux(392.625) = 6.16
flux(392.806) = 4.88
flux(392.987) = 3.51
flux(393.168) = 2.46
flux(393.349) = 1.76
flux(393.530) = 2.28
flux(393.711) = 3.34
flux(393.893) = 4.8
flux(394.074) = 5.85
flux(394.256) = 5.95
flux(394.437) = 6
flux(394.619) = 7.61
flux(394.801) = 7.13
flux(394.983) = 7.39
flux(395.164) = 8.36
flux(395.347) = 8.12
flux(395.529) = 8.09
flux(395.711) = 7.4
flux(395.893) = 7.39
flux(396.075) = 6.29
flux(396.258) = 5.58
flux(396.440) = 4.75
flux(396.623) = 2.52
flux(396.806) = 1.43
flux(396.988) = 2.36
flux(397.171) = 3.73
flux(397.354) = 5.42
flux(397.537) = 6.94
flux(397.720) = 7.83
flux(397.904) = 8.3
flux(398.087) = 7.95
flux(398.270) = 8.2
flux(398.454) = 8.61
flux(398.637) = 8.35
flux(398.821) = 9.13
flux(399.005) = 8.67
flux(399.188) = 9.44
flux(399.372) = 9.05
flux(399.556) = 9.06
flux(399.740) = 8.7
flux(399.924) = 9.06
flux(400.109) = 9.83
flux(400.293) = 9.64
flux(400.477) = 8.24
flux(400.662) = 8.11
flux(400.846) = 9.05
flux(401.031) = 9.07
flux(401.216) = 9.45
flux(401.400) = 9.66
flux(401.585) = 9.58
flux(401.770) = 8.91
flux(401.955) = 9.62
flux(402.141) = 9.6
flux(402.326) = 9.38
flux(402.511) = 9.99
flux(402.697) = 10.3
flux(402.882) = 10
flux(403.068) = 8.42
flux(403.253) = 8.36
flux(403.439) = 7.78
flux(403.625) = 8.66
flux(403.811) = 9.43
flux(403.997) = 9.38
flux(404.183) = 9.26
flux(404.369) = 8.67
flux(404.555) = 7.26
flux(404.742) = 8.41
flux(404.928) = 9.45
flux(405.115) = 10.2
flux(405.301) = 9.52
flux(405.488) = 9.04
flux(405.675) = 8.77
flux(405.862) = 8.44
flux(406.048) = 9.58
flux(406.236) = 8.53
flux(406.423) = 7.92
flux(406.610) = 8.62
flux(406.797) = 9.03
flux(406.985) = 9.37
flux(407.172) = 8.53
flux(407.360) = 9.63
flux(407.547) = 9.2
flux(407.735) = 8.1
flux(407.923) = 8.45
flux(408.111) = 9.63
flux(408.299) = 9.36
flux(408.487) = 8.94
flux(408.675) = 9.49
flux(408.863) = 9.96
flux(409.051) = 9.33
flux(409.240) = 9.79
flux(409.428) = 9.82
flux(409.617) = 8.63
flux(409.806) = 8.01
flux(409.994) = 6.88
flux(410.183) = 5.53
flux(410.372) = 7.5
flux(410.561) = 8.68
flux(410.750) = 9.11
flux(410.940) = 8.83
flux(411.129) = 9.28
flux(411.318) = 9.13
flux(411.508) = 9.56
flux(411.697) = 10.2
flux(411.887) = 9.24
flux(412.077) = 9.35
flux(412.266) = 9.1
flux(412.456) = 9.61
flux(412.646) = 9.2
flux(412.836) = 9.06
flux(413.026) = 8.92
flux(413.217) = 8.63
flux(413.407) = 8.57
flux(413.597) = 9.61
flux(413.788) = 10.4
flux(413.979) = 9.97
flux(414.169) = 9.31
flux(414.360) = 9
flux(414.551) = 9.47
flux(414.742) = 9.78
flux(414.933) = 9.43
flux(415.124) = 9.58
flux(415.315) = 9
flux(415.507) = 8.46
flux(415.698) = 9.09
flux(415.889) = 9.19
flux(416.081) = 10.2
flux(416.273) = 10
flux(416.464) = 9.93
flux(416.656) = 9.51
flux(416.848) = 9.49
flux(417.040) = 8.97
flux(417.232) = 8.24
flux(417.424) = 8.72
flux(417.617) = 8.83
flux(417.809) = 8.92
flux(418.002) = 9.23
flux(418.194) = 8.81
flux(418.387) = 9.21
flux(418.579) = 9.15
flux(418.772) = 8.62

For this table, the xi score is -0.6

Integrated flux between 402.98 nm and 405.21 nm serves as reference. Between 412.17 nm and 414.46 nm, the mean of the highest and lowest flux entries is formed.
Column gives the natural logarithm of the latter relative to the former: -0.725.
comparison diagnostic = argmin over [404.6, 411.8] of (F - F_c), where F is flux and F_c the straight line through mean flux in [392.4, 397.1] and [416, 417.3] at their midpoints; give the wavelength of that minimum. 410.183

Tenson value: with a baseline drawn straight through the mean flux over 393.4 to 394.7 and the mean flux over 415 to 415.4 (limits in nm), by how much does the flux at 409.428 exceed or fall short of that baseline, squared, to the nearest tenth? 2.8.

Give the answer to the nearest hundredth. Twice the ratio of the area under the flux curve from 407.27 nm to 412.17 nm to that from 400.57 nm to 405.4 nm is 1.98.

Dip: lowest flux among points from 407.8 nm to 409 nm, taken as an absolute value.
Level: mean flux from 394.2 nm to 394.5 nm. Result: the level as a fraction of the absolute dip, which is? 0.71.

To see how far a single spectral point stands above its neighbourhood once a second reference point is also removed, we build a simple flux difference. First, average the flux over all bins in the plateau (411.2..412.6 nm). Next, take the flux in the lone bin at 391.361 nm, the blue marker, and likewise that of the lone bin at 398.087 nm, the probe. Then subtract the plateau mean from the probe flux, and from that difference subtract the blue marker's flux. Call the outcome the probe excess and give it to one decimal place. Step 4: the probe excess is -9.3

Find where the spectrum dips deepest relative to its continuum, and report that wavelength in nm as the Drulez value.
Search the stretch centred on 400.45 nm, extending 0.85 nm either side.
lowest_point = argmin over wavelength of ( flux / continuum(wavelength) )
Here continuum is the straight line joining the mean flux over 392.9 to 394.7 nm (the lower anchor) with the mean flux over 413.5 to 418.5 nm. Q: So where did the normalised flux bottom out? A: 400.662 nm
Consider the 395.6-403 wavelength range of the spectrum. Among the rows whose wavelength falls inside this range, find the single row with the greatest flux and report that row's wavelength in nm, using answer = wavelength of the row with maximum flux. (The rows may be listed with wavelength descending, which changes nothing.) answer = 402.697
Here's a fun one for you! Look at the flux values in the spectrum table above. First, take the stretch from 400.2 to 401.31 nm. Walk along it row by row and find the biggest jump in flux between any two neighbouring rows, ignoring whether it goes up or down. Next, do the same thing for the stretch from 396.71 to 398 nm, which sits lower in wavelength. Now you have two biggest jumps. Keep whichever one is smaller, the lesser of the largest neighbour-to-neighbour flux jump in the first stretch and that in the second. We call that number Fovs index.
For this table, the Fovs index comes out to 1.40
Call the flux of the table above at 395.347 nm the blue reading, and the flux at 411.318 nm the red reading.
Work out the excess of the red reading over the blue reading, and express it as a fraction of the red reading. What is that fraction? 0.11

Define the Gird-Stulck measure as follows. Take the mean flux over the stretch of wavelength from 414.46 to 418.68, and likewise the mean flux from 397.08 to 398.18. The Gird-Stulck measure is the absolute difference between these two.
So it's 2.5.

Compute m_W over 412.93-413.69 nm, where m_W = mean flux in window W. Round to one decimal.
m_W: 8.9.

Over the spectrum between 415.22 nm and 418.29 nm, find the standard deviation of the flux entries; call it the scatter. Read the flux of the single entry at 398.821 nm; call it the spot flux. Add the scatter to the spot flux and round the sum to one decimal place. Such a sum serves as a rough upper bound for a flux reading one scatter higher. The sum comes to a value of 9.7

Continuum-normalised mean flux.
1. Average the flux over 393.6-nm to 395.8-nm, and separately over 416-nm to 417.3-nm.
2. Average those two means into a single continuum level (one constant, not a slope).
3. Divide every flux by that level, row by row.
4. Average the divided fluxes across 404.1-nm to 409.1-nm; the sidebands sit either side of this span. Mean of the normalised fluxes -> 1.11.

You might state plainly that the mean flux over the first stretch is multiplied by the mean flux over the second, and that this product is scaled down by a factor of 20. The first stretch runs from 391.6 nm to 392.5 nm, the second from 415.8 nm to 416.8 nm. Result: 3.6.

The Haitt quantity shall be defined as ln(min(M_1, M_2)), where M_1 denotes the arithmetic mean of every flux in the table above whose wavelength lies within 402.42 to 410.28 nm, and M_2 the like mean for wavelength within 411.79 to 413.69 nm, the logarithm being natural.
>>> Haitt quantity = 2.19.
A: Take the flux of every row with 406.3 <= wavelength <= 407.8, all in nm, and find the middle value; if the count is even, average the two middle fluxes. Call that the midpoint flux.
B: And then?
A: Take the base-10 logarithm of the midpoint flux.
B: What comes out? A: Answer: 0.95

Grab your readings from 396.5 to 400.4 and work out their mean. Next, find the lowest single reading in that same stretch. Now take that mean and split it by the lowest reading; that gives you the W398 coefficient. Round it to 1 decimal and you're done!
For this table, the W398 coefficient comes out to 5.1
